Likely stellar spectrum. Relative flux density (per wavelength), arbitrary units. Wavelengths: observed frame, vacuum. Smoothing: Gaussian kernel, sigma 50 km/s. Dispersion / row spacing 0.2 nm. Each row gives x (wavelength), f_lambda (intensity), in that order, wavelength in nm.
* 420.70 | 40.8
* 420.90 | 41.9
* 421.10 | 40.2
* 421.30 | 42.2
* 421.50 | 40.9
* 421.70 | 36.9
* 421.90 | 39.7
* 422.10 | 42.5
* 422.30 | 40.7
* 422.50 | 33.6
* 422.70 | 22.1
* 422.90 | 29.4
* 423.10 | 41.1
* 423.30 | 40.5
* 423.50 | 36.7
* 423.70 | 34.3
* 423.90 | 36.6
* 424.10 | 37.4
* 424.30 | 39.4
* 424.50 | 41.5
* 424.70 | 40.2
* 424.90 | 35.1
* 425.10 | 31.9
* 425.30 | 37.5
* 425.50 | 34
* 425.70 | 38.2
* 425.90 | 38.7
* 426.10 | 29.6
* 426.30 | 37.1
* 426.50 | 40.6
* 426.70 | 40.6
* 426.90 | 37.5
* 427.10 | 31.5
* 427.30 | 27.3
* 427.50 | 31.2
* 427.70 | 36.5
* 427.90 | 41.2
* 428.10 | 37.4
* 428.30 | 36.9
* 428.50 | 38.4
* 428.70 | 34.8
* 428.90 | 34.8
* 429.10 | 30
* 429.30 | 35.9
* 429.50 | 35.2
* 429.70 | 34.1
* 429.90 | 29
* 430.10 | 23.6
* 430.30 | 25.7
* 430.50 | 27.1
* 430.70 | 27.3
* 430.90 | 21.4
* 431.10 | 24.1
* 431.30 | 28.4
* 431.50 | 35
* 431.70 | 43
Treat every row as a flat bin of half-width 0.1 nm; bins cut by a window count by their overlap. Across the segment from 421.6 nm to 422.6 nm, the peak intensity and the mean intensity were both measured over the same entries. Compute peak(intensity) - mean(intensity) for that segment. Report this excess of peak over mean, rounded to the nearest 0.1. 3.8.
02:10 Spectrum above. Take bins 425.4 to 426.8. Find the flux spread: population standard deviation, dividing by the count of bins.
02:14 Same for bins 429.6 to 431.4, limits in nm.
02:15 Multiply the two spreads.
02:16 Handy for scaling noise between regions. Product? 12.7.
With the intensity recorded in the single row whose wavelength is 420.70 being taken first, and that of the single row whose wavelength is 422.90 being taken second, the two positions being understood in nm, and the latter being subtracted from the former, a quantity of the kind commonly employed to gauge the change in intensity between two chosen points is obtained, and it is 11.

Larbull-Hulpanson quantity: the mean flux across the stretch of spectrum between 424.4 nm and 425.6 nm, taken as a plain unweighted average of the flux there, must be 37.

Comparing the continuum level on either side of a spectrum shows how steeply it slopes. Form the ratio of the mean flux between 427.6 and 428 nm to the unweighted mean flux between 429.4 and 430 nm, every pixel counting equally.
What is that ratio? 1.19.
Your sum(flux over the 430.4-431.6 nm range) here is 163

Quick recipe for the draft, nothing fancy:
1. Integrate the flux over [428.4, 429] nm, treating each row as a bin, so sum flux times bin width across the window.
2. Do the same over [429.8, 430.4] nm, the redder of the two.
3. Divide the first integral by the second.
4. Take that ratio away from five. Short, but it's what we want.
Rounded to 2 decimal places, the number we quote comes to 3.62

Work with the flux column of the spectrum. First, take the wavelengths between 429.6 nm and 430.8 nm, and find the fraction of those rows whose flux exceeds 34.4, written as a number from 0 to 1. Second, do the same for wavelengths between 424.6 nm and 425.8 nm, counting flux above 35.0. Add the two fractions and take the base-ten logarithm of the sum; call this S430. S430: -0.2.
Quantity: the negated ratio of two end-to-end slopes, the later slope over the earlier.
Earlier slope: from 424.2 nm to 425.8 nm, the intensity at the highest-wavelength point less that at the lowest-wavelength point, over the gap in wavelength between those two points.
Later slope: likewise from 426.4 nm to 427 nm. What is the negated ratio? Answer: -9.0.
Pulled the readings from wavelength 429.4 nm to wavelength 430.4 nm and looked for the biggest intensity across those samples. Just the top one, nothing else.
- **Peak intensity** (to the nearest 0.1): 35.2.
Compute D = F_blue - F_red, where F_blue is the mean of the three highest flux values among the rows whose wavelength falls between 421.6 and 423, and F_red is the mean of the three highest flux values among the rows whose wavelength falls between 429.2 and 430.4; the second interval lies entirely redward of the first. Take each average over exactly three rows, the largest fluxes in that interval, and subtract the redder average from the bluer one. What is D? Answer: 5.9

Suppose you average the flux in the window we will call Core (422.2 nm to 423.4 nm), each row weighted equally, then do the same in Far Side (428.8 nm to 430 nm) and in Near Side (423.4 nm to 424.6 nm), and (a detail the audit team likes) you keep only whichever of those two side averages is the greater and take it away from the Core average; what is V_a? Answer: -3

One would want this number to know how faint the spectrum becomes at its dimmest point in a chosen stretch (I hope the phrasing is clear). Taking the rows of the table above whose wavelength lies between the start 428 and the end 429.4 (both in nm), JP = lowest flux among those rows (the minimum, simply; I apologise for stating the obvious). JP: 30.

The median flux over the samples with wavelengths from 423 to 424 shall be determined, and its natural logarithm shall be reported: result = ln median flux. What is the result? 3.60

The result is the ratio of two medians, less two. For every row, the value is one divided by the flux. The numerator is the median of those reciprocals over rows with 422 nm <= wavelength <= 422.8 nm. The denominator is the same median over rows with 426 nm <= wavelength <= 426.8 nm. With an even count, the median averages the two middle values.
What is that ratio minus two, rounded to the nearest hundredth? -0.95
